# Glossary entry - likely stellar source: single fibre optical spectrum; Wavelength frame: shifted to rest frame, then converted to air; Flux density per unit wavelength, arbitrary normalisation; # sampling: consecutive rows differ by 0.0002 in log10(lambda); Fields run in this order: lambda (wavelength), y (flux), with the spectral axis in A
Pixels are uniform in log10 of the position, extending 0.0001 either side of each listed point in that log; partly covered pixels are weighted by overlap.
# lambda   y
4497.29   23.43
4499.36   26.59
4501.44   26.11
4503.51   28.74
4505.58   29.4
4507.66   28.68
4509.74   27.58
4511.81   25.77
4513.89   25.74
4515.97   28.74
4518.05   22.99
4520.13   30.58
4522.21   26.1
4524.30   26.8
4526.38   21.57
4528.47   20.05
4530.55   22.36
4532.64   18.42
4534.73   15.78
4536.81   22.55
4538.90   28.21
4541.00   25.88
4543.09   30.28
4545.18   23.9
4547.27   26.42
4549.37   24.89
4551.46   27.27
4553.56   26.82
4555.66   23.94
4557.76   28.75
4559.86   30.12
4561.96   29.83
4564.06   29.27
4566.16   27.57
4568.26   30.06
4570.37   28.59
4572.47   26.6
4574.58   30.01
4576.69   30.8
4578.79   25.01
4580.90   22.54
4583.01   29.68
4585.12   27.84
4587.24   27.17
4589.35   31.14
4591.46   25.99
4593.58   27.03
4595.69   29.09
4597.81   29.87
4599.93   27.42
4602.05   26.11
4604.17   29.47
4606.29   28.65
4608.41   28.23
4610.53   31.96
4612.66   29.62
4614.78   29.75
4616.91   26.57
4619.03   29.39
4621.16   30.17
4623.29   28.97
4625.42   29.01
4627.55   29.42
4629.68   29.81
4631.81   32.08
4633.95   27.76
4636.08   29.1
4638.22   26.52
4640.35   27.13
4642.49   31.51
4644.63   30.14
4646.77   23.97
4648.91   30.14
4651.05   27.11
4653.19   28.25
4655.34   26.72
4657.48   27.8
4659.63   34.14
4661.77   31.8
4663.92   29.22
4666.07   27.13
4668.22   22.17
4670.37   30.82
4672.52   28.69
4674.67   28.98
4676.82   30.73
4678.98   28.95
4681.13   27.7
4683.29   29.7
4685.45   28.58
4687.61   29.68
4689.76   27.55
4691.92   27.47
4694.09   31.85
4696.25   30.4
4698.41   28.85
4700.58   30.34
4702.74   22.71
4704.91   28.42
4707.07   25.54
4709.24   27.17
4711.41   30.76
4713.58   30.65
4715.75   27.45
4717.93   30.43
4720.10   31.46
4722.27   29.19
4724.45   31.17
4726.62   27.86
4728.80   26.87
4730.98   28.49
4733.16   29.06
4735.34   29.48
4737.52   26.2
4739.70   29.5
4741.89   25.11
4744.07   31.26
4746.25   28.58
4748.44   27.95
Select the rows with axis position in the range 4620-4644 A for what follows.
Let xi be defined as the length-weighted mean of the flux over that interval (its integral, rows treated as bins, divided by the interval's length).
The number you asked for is 29.2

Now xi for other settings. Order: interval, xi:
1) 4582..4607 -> 28.3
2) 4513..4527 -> 26.2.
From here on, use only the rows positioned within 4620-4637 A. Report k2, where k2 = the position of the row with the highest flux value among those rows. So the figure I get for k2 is 4631.81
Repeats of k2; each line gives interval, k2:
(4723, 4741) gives 4724.45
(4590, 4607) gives 4597.81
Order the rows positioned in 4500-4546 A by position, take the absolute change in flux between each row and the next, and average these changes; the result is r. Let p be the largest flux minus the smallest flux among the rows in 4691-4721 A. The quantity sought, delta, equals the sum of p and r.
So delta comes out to 12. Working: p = 9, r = 3.3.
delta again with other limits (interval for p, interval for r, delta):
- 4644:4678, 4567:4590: 15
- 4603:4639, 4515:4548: 10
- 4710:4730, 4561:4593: 7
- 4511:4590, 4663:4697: 18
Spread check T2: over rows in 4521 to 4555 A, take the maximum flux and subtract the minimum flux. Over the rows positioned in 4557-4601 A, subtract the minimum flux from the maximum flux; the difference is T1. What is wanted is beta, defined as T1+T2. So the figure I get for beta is 23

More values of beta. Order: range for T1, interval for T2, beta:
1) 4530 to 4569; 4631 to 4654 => 23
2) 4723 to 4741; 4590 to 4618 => 11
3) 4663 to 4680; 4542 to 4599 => 17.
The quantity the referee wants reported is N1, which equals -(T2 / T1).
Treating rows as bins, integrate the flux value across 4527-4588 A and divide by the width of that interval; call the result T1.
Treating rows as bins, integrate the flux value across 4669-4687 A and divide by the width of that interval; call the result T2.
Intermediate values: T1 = 26.2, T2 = 29.2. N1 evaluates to -1.11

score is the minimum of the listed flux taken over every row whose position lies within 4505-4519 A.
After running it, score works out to 22.99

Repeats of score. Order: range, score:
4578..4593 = 22.54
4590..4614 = 25.99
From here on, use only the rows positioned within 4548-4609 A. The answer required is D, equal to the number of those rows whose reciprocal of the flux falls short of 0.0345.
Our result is 11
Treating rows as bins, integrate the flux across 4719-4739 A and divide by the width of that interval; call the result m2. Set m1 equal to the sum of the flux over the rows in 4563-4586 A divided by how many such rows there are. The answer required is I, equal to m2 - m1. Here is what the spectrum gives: 0.9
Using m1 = 28.0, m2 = 28.9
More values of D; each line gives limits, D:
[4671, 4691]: 3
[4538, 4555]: 1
